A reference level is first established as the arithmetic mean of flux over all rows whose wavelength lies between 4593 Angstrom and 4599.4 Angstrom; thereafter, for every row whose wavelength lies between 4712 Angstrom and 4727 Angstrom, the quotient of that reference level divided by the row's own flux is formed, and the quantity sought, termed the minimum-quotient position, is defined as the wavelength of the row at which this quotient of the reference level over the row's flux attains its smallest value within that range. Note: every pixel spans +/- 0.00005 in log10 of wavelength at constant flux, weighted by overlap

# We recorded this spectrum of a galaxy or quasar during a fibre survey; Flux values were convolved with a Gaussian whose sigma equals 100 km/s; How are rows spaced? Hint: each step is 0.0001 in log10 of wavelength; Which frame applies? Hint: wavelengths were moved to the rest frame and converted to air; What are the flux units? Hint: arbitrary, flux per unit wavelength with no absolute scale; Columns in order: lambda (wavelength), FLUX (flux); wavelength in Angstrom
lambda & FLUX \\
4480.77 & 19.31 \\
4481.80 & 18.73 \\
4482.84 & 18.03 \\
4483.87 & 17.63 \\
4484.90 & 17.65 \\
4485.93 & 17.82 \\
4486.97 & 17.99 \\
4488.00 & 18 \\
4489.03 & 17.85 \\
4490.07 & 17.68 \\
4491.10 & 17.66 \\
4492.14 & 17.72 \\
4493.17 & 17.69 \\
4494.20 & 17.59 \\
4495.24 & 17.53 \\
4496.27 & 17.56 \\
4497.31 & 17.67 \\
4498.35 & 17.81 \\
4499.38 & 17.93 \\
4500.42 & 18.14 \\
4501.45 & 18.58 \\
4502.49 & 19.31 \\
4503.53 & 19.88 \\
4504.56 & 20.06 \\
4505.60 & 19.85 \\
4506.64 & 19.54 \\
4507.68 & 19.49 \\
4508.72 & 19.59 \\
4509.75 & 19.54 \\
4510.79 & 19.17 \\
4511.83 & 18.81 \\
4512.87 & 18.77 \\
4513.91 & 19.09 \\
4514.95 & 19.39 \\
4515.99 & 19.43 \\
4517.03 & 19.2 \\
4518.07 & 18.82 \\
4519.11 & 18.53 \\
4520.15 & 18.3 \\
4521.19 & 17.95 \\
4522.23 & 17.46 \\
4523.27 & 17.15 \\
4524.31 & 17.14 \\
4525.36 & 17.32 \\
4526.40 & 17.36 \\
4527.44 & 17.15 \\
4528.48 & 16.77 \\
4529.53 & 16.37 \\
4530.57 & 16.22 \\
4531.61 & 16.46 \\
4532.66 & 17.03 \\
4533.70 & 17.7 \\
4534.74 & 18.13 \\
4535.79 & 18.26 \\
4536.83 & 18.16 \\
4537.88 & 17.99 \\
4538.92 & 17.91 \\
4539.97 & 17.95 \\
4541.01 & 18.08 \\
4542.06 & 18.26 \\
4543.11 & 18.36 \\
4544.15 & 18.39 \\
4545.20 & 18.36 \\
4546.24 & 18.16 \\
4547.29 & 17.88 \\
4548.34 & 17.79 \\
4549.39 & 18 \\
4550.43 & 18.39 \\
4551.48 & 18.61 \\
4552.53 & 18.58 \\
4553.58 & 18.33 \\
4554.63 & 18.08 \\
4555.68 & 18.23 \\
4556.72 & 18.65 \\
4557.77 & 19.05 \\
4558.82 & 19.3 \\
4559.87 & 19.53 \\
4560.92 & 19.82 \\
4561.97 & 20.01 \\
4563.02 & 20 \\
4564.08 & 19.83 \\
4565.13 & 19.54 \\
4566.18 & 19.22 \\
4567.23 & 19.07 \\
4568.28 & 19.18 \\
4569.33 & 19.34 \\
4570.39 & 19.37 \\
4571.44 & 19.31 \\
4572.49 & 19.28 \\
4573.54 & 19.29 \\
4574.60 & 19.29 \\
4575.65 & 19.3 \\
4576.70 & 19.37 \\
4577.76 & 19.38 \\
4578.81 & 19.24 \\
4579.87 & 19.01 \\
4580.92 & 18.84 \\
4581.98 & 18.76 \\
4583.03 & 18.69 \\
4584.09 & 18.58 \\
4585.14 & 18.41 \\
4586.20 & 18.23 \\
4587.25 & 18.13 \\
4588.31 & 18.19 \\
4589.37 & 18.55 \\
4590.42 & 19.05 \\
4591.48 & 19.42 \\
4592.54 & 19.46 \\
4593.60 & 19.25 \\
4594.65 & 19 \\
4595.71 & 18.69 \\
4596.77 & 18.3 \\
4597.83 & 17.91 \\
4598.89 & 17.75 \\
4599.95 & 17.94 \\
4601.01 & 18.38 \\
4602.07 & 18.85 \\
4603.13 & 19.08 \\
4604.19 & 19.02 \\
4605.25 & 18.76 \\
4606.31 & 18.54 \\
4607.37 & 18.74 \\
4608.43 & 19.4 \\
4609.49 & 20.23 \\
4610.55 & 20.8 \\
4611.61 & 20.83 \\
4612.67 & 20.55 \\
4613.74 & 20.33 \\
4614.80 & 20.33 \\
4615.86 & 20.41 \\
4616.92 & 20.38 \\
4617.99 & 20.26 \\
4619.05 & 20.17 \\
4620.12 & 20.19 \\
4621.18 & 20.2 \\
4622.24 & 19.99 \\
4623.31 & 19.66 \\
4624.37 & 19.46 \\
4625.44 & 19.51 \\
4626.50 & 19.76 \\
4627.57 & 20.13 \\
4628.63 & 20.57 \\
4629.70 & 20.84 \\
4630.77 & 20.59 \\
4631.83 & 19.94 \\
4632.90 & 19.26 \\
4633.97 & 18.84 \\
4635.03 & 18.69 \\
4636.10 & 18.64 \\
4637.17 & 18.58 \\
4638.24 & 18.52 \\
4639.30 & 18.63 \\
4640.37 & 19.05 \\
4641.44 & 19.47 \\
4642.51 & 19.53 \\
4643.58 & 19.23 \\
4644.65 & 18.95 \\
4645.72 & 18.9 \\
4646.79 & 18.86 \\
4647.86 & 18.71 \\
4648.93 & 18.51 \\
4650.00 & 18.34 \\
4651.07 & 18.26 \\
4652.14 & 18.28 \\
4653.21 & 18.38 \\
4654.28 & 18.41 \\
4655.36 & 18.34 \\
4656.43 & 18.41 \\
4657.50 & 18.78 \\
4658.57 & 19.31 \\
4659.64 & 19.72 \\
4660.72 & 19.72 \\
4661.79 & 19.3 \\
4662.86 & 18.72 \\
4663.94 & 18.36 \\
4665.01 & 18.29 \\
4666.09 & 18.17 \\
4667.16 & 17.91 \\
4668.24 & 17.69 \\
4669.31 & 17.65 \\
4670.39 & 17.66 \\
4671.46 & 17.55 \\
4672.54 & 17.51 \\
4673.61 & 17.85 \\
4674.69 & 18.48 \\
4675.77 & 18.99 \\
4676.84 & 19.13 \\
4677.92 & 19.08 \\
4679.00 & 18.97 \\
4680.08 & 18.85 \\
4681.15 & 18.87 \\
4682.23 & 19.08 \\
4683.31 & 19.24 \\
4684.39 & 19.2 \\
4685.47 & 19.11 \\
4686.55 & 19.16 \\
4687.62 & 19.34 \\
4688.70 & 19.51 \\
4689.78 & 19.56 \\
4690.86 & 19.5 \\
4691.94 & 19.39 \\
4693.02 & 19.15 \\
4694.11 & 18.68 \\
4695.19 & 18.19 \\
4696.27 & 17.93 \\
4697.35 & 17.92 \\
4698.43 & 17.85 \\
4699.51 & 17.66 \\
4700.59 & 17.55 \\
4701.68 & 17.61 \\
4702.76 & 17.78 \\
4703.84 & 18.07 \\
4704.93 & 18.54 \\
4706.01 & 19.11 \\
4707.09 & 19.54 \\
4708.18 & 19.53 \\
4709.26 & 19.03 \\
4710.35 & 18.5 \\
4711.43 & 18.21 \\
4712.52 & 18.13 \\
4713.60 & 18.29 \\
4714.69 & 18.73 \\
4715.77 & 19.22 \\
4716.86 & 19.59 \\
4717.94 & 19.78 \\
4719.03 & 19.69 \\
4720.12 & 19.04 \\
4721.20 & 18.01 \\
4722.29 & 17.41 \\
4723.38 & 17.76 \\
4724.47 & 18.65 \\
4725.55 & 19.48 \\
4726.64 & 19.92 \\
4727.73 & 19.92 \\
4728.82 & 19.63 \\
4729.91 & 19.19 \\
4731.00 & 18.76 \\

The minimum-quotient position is 4726.64 Angstrom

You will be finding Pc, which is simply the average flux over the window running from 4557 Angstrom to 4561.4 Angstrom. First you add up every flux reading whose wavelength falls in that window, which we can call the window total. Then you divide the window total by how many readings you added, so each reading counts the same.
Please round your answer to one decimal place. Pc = 19.4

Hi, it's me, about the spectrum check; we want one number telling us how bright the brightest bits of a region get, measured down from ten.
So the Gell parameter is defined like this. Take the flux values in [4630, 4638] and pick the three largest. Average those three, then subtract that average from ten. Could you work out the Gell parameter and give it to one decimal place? -9.9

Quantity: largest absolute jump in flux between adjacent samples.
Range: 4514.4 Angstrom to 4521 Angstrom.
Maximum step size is 0.38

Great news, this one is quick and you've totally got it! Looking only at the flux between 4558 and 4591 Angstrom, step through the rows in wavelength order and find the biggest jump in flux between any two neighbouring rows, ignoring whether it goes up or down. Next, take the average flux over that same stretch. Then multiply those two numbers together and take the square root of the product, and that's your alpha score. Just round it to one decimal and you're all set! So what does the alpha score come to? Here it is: 3.1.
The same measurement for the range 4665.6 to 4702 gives 3.4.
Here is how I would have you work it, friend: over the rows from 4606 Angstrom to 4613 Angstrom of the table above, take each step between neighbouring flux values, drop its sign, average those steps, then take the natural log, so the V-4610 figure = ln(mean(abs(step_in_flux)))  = -0.85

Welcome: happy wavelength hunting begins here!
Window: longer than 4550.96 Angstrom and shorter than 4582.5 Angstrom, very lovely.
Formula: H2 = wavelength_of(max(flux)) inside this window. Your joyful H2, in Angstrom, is 4561.97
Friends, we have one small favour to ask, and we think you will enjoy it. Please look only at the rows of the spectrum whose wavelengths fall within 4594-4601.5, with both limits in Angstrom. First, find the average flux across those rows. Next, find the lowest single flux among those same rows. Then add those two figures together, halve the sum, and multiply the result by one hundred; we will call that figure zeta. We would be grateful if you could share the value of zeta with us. 1802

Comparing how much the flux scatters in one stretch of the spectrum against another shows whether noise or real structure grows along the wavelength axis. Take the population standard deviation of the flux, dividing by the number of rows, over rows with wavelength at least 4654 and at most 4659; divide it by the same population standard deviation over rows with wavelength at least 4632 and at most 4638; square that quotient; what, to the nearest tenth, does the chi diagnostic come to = 2.2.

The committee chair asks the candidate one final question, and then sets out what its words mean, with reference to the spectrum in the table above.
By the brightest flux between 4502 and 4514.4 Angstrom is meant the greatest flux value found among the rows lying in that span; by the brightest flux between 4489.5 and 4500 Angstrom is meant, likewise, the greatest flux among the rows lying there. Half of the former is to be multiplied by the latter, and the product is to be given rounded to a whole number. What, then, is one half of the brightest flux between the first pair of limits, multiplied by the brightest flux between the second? 180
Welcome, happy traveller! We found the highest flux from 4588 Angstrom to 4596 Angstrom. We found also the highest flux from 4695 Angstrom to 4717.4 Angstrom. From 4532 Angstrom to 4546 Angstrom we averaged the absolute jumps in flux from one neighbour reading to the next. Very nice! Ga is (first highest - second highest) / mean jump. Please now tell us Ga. -0.75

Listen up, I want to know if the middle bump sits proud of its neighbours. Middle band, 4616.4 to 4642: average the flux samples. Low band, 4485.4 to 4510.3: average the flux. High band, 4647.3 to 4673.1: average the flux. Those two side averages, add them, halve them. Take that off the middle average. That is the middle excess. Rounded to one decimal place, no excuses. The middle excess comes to 1.2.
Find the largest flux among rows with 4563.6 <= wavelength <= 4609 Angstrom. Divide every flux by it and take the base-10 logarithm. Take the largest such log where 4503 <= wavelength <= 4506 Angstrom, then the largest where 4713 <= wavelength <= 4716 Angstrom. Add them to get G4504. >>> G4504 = -0.009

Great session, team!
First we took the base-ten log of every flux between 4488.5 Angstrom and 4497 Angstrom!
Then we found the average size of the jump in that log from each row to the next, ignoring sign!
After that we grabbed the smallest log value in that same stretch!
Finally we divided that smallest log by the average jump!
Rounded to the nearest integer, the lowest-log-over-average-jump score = 754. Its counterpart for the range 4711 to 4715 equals 235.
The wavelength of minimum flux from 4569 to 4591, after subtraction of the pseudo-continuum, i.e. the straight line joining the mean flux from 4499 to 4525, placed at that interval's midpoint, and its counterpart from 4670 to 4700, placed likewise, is 4587.25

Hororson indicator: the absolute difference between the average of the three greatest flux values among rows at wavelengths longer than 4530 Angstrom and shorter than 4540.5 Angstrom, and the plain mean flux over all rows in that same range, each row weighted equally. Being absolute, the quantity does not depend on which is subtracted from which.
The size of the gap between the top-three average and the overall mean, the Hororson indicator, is 0.60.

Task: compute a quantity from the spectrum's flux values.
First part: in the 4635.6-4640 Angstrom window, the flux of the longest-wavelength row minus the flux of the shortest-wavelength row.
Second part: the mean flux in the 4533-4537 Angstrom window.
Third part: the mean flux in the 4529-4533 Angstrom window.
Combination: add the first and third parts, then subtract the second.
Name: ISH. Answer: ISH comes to -1.6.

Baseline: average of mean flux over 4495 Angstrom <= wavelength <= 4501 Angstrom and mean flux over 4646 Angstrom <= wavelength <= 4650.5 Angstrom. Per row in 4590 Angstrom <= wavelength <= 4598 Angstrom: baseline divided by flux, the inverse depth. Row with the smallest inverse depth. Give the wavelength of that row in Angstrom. 4592.54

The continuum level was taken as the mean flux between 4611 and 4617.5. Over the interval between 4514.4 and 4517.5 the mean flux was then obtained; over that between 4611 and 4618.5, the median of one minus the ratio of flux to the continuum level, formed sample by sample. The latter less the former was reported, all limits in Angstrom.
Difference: -19.3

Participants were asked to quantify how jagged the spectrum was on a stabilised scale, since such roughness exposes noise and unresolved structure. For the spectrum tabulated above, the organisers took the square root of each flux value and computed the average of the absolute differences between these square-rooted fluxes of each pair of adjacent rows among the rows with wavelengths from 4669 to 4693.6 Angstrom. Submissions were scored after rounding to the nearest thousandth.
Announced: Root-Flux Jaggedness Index 0.018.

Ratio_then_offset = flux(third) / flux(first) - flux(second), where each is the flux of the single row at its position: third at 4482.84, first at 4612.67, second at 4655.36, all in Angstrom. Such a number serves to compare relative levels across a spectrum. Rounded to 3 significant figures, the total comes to -17.5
